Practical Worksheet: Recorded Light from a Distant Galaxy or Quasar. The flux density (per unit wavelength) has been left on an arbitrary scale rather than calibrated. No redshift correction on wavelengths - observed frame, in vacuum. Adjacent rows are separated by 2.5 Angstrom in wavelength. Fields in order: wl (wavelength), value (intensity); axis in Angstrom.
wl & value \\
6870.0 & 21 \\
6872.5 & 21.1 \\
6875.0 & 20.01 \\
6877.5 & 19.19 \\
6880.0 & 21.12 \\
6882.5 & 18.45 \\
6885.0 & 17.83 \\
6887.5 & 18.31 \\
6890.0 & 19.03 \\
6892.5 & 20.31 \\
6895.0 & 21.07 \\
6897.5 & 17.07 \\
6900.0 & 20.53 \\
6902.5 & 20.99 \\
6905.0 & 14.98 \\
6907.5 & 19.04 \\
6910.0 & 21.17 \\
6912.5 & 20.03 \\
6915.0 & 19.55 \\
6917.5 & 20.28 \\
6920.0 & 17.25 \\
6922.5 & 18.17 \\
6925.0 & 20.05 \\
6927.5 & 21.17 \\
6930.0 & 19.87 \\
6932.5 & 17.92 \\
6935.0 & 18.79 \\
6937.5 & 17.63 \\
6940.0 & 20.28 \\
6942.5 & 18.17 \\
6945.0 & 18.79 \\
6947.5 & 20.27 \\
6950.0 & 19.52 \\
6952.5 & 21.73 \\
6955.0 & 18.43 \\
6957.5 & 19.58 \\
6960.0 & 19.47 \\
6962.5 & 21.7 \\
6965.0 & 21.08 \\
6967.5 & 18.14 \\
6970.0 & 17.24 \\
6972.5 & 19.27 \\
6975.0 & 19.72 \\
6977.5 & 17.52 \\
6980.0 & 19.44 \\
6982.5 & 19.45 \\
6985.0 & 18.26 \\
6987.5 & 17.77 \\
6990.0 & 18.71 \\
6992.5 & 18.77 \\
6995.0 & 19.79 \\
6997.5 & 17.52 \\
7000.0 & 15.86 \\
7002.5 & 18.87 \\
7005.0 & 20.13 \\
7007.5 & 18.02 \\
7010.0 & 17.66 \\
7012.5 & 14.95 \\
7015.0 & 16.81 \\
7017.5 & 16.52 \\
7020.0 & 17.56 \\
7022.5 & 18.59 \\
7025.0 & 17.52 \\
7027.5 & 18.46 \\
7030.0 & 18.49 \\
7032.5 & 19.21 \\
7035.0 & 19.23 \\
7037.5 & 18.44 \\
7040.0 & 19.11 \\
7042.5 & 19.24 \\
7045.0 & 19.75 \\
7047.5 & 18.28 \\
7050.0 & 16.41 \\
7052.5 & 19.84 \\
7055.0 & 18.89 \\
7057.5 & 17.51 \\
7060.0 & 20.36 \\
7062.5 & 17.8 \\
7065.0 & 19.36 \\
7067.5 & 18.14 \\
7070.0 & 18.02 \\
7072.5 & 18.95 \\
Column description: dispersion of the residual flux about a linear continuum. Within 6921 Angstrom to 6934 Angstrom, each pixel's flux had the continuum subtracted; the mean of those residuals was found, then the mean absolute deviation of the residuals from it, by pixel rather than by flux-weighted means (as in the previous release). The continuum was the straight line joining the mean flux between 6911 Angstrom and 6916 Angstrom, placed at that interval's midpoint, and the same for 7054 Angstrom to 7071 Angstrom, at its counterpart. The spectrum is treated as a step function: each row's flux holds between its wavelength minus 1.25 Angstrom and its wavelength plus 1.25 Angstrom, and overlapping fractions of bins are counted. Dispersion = 1.1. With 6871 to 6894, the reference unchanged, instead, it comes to 1.0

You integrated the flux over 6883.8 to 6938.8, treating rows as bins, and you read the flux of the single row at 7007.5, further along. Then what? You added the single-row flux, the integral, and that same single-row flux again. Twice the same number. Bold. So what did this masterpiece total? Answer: 1089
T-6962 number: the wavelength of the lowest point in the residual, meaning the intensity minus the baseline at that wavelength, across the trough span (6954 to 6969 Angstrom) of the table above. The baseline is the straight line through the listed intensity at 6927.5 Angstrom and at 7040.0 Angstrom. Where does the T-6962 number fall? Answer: 6967.5 Angstrom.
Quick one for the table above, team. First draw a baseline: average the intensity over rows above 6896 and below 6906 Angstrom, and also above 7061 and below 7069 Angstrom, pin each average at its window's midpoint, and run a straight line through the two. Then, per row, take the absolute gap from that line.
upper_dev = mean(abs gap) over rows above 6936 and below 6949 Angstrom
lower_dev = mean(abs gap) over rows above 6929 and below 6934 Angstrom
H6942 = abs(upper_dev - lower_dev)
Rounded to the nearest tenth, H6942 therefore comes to 0.1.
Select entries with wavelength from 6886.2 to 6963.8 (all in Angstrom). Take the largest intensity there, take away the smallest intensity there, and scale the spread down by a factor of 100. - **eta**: 0.07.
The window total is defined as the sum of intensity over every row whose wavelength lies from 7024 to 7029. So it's 36.0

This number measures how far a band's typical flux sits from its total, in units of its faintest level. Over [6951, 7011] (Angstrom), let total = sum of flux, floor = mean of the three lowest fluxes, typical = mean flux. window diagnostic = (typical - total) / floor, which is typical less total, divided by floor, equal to -26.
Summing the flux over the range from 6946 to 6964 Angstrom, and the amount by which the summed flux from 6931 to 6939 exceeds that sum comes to -86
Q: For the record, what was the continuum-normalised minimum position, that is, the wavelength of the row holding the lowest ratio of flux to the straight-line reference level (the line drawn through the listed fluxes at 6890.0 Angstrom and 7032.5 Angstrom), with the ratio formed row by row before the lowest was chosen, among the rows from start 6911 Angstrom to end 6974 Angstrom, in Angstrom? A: 6970.0 Angstrom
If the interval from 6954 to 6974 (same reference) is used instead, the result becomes 6970.0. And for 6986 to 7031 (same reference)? 7012.5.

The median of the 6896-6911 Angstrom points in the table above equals 19.8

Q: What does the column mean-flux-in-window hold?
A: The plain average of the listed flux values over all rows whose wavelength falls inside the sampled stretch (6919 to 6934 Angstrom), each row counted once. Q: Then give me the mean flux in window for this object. 19.1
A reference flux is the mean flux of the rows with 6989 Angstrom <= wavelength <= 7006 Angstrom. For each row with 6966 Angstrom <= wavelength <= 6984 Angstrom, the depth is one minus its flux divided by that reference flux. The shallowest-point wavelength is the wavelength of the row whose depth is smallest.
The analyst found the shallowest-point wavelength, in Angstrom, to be 6975.0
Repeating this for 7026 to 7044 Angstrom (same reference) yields 7042.5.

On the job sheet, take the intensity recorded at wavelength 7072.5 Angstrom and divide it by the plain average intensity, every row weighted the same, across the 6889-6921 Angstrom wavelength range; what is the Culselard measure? 0.98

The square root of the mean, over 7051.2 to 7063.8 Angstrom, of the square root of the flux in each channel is 2.08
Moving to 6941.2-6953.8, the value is 2.11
